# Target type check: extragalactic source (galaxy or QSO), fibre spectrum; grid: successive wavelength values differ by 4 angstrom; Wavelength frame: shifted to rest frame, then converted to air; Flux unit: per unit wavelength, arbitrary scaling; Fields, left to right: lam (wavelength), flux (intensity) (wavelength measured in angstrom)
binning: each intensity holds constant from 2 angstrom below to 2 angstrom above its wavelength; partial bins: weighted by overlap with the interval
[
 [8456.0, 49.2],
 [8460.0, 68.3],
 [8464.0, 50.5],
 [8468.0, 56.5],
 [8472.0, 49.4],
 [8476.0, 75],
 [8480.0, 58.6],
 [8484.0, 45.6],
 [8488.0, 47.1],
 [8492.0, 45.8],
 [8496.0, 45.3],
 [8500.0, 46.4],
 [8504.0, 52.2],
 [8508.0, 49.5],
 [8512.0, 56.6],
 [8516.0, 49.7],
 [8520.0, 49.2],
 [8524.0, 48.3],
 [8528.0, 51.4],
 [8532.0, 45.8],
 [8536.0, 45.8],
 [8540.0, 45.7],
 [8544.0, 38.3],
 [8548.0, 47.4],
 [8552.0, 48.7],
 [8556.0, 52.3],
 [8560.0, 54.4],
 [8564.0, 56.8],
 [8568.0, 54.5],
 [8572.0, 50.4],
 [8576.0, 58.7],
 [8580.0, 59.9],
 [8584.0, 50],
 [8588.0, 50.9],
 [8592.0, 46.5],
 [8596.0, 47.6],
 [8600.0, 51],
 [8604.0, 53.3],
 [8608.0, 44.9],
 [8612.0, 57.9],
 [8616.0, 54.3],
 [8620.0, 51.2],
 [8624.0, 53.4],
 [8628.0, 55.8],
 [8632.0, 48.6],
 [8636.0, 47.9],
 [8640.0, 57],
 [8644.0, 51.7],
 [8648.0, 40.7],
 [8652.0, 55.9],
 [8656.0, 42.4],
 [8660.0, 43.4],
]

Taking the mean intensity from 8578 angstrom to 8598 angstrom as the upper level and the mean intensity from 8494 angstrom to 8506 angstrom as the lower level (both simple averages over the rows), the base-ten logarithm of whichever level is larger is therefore 1.71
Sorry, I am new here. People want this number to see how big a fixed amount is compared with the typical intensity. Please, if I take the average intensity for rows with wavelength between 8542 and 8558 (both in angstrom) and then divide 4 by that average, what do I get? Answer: 0.086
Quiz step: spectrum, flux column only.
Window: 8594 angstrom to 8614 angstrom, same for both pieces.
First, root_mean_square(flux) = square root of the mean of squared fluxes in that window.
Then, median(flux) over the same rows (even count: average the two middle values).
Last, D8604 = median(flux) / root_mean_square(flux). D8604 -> 1.00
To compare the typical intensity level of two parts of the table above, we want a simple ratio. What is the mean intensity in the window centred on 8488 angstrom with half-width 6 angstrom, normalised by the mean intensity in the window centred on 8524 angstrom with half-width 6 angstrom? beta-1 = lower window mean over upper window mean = 0.93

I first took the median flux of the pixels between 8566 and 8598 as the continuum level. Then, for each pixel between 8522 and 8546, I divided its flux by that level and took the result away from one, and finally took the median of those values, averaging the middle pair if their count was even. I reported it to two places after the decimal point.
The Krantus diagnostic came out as 0.10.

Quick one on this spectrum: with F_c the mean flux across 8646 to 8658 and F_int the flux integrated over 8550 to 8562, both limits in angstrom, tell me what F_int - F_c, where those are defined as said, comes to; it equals 575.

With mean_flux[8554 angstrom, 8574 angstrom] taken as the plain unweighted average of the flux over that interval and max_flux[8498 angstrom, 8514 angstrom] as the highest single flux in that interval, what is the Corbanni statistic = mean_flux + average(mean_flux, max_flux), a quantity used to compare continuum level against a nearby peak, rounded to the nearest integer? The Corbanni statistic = 109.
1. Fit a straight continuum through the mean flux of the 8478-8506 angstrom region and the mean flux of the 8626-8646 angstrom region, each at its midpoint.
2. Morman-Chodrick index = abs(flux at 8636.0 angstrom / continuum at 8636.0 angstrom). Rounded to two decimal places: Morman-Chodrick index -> 0.92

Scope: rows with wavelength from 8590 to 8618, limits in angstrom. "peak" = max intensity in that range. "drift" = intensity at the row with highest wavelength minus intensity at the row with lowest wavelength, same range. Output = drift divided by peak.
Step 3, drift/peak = 0.13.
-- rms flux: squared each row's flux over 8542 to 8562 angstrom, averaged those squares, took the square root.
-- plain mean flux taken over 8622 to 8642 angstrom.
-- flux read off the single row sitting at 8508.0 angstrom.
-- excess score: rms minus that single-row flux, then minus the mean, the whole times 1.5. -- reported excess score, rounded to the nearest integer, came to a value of -80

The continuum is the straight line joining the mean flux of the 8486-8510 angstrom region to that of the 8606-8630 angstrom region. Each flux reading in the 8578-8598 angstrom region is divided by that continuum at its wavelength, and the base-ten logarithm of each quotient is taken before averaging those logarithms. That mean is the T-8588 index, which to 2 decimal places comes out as -0.01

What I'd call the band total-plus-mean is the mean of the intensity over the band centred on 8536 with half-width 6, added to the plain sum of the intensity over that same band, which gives 183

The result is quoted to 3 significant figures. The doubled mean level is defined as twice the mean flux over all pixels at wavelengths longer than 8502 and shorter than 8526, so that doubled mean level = 102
